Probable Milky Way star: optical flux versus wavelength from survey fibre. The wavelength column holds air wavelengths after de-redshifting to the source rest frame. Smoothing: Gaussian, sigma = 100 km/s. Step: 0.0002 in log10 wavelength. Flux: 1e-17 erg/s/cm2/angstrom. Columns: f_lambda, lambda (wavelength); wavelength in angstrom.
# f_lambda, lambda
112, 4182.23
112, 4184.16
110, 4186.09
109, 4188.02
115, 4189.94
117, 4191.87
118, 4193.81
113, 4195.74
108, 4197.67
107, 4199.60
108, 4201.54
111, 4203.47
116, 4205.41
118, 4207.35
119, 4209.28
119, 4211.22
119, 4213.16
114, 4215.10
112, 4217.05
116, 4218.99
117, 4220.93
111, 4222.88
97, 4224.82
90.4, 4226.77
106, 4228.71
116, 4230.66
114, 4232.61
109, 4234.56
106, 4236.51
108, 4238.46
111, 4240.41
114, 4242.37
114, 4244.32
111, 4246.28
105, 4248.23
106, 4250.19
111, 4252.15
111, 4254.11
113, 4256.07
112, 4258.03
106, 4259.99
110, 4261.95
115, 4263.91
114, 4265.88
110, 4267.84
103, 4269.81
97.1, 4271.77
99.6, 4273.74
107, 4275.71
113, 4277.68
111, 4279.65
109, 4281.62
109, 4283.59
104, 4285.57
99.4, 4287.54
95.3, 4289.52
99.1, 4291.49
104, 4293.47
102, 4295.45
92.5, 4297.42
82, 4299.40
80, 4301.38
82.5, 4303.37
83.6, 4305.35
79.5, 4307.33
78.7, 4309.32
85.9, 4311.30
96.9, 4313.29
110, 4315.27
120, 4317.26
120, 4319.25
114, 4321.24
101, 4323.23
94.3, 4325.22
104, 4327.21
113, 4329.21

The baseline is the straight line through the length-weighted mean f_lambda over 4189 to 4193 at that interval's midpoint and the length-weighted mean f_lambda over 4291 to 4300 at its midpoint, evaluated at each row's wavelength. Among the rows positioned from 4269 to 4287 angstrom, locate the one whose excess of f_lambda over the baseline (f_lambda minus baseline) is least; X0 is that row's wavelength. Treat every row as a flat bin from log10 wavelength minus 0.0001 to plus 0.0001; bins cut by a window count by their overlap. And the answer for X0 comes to 4271.77 angstrom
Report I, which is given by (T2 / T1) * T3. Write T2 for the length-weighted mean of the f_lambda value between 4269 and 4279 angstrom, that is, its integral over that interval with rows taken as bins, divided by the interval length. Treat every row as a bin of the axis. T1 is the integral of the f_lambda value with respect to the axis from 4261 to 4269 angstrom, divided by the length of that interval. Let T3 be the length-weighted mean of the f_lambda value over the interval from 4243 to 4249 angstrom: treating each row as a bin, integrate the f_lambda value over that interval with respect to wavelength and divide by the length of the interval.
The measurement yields 103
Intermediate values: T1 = 112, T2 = 104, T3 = 110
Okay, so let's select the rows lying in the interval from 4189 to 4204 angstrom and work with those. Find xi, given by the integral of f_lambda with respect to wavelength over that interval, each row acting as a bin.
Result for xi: 1682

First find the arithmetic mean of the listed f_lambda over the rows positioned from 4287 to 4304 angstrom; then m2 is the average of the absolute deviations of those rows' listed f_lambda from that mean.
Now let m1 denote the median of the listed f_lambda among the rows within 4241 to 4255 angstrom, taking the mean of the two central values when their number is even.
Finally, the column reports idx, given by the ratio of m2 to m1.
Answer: 0.07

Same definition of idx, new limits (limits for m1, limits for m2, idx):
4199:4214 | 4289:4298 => 0.03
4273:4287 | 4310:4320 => 0.11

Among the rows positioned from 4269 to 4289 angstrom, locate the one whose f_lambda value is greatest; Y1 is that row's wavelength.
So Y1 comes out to 4277.68 angstrom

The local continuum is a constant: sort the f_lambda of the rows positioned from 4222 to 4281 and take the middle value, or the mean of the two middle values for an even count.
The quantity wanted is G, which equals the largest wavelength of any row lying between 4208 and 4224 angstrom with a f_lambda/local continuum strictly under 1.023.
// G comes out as 4222.88 angstrom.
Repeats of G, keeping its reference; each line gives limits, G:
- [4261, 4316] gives 4315.27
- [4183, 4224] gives 4222.88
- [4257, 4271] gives 4269.81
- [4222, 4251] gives 4250.19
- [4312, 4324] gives 4323.23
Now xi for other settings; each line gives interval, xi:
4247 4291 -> 4718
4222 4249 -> 2918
